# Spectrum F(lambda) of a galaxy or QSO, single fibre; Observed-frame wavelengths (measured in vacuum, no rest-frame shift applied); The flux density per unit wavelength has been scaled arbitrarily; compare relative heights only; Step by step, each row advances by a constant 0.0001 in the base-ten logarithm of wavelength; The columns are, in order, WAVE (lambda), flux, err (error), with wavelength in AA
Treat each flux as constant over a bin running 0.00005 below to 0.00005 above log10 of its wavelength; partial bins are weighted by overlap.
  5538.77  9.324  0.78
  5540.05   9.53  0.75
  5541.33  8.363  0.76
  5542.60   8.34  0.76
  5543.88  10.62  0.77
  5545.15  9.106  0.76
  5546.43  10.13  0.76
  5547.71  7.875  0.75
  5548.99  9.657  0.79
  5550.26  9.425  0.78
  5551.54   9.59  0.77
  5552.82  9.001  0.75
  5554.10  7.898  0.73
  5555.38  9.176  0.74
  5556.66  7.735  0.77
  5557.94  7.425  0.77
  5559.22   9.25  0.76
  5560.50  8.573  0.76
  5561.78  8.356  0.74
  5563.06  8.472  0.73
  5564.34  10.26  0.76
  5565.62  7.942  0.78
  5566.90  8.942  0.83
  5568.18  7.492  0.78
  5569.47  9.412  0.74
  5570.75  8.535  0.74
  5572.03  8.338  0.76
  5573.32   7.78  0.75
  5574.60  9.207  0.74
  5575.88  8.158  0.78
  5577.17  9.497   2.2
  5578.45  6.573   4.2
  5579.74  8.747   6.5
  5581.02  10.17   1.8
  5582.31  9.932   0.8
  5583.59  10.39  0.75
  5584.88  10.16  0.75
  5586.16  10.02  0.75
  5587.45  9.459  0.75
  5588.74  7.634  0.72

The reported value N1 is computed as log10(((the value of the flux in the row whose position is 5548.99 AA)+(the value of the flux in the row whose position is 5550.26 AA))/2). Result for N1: 0.980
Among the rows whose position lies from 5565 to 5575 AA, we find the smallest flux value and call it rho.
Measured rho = 7.492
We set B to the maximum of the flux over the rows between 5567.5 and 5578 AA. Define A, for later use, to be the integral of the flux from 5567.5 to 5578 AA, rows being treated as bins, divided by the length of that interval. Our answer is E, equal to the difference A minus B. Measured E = -1.0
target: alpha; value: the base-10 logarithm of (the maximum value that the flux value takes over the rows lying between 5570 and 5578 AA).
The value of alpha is 0.98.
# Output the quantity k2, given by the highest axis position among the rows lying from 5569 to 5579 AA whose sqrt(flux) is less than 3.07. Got 5578.45 AA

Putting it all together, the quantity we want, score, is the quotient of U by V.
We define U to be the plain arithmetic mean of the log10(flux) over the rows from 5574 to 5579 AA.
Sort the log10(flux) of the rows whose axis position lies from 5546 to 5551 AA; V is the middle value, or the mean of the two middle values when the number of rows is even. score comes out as 0.937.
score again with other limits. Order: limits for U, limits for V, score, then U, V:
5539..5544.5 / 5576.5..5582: 1.003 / 0.962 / 0.96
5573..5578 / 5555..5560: 1.011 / 0.936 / 0.93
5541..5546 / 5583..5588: 0.954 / 0.957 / 1.00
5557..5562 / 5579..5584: 0.921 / 0.923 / 1.00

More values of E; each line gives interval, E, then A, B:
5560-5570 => -1.6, 8.7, 10.26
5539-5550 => -1.4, 9.2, 10.62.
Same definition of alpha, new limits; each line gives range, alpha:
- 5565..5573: 0.97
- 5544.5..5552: 1.01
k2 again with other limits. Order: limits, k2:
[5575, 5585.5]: 5579.74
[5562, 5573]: 5572.03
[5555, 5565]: 5563.06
